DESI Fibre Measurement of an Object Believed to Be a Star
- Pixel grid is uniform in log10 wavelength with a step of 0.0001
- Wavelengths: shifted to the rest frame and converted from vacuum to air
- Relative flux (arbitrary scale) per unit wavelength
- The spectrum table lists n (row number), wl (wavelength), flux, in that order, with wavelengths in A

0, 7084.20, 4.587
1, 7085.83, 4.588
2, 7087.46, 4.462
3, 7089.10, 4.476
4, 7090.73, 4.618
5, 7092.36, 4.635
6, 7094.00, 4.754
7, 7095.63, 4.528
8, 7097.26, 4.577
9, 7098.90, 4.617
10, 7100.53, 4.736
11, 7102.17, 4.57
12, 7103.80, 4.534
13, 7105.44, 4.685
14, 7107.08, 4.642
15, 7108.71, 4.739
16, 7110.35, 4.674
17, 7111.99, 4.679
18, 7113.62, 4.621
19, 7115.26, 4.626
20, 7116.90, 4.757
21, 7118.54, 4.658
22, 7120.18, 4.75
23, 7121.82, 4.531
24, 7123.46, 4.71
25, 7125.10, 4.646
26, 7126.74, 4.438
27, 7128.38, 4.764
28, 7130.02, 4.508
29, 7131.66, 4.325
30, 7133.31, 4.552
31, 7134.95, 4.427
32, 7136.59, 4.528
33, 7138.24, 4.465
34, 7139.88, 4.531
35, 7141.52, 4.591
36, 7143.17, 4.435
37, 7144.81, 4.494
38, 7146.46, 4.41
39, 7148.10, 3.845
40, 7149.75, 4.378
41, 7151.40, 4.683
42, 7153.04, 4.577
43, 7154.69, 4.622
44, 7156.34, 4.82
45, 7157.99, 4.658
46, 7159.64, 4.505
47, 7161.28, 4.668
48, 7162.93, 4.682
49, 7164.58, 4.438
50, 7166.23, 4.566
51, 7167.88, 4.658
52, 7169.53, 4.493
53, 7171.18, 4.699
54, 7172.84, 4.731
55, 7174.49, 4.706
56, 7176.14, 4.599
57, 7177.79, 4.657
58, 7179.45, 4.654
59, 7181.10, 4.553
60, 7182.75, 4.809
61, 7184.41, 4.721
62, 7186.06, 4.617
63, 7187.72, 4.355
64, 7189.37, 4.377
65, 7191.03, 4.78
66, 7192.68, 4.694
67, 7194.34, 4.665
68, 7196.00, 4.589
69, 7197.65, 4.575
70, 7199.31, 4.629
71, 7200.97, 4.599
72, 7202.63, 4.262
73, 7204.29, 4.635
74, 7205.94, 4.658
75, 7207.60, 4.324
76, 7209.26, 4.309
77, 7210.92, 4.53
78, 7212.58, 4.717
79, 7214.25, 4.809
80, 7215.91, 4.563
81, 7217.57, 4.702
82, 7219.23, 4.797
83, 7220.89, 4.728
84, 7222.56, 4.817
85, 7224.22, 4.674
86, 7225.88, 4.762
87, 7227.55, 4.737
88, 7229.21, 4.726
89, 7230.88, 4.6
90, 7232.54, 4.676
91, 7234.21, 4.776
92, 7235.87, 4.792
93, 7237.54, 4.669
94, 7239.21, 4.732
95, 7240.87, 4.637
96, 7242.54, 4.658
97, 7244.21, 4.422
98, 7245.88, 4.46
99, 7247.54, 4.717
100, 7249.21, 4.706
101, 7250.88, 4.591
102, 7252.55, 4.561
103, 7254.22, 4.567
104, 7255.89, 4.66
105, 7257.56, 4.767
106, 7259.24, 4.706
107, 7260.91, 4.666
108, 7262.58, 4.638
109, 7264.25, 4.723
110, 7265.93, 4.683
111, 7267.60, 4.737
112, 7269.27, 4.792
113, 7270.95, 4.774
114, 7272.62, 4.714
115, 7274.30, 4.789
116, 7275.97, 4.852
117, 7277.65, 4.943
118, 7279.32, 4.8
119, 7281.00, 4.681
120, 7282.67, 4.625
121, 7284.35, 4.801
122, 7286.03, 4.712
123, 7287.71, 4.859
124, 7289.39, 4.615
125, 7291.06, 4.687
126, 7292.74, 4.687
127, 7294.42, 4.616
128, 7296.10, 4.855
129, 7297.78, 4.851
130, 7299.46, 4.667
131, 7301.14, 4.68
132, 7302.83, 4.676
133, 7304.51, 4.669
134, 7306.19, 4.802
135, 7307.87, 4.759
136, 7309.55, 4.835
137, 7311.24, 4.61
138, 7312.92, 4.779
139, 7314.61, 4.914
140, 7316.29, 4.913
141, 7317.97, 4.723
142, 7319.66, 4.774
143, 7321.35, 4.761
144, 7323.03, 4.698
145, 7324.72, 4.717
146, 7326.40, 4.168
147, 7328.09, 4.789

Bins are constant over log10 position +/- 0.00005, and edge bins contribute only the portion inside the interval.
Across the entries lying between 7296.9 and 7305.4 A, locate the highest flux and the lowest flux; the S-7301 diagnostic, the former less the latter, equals 0.18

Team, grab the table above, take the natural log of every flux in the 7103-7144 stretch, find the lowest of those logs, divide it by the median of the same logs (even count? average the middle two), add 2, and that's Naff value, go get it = 2.96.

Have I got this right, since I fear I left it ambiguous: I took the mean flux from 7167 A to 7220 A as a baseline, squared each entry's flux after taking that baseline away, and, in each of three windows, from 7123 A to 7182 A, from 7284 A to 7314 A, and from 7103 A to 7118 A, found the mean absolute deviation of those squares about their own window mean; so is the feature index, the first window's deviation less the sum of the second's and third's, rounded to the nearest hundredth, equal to 0.01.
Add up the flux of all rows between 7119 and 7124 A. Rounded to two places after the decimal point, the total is 13.99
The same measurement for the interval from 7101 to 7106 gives 13.79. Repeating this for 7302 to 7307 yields 14.15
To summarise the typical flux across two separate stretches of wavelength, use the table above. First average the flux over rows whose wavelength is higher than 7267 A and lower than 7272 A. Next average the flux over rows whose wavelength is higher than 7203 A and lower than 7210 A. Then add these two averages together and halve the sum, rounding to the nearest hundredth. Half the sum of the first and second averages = 4.62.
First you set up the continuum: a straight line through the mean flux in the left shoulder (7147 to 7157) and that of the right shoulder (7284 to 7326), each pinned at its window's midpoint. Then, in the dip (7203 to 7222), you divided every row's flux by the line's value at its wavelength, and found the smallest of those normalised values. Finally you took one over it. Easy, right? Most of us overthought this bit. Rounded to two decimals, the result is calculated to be 1.06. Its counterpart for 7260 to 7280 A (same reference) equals 1.01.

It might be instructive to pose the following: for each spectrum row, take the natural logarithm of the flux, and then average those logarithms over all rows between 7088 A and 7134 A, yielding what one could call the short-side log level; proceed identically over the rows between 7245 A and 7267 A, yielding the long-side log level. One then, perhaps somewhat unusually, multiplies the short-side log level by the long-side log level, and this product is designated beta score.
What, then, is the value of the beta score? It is 2.351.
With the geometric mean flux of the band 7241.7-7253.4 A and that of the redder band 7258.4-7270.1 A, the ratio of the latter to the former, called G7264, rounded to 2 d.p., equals 1.03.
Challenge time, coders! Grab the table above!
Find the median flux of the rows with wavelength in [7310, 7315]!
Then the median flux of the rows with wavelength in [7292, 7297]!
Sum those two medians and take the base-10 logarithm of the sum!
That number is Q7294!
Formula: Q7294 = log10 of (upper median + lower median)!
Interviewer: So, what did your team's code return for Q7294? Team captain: 0.976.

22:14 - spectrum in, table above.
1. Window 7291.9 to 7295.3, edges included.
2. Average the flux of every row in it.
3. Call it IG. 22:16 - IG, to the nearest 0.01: 4.65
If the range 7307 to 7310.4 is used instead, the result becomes 4.80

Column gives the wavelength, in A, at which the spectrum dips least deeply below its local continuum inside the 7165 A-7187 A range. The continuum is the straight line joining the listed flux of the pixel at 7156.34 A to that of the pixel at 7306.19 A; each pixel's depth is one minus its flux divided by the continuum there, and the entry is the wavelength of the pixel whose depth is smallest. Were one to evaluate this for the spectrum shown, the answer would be 7182.75 A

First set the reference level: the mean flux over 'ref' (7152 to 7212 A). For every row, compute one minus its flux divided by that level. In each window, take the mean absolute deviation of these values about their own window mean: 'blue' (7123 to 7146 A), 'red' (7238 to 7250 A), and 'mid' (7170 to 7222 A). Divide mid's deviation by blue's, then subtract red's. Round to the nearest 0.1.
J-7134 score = 1.2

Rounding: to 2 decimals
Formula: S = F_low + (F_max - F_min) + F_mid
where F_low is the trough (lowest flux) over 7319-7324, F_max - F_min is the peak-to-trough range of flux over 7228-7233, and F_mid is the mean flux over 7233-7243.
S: 9.53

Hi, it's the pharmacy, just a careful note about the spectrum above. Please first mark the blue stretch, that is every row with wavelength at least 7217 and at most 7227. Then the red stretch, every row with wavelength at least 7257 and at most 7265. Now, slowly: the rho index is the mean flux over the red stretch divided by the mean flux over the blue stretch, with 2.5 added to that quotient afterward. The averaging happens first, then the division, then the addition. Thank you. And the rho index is 3.49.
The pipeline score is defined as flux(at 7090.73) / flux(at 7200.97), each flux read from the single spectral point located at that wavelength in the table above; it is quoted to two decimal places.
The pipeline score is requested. 1.00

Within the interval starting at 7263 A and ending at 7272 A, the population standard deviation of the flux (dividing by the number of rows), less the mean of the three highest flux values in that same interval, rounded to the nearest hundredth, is -4.73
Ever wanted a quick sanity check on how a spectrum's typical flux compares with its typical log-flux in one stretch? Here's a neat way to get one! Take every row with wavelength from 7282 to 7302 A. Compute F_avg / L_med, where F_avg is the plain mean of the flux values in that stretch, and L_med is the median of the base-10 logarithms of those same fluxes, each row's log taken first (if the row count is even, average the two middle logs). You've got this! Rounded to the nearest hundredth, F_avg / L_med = 7.04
